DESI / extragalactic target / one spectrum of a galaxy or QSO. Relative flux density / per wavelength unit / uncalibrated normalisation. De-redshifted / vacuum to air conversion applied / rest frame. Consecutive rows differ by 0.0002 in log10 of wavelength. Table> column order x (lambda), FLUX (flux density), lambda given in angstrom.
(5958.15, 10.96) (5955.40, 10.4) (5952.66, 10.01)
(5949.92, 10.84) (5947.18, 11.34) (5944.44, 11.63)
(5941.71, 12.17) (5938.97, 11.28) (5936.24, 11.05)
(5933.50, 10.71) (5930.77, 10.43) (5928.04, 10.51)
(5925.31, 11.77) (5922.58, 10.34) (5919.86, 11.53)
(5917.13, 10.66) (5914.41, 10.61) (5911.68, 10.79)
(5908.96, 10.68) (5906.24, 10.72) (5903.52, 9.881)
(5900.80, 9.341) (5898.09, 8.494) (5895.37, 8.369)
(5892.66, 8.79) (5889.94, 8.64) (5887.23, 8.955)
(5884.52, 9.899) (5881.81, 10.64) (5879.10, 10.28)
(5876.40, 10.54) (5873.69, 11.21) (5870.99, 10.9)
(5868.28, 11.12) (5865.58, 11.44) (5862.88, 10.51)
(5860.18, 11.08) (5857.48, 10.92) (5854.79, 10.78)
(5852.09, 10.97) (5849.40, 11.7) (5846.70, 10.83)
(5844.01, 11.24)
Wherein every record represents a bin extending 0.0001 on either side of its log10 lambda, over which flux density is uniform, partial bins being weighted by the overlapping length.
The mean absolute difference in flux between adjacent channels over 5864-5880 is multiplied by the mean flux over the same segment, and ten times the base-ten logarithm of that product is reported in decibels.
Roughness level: 5.9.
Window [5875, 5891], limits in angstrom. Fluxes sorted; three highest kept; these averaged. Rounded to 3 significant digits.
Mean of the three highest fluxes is 10.5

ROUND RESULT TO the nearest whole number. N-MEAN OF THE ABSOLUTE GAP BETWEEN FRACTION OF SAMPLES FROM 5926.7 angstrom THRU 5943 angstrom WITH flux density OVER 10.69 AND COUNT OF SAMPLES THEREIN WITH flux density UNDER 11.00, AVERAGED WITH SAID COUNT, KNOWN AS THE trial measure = 3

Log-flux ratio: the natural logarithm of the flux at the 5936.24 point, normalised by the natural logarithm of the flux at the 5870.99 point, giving 1.01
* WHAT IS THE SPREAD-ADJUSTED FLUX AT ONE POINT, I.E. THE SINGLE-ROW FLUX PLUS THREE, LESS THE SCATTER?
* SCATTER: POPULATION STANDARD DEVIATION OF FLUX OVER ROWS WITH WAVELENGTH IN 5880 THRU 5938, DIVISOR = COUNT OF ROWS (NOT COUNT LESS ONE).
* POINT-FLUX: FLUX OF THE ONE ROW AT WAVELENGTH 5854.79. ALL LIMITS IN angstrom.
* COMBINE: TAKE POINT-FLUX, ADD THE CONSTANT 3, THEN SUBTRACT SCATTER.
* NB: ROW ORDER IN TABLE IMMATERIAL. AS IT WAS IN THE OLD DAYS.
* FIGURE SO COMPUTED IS 12.8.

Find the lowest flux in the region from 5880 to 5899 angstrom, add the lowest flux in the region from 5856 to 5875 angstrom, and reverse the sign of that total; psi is -18.9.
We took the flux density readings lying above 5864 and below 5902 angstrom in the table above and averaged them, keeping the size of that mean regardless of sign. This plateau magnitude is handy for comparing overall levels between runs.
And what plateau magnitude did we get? 9.9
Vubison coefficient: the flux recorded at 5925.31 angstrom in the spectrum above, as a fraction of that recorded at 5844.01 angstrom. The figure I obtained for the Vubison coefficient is 1.05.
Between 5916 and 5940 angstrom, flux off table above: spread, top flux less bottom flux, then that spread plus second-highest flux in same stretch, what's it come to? 13.0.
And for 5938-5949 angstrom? 12.5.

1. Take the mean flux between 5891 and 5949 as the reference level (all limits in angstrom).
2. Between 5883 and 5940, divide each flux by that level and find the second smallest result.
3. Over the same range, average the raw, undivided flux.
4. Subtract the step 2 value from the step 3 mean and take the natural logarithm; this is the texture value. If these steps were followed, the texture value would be 2.24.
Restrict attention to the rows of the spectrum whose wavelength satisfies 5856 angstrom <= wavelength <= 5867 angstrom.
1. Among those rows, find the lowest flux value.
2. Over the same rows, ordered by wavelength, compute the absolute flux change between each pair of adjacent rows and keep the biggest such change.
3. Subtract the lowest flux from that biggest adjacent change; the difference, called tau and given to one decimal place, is -9.6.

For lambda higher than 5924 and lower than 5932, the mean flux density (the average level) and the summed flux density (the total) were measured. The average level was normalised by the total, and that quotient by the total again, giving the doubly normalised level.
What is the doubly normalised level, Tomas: 0.0102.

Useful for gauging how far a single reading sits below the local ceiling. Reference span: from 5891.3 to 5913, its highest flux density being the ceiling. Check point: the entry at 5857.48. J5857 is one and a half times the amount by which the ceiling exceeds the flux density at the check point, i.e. -0.2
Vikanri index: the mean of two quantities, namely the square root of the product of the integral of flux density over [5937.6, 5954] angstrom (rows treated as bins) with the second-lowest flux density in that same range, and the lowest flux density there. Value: 27.3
